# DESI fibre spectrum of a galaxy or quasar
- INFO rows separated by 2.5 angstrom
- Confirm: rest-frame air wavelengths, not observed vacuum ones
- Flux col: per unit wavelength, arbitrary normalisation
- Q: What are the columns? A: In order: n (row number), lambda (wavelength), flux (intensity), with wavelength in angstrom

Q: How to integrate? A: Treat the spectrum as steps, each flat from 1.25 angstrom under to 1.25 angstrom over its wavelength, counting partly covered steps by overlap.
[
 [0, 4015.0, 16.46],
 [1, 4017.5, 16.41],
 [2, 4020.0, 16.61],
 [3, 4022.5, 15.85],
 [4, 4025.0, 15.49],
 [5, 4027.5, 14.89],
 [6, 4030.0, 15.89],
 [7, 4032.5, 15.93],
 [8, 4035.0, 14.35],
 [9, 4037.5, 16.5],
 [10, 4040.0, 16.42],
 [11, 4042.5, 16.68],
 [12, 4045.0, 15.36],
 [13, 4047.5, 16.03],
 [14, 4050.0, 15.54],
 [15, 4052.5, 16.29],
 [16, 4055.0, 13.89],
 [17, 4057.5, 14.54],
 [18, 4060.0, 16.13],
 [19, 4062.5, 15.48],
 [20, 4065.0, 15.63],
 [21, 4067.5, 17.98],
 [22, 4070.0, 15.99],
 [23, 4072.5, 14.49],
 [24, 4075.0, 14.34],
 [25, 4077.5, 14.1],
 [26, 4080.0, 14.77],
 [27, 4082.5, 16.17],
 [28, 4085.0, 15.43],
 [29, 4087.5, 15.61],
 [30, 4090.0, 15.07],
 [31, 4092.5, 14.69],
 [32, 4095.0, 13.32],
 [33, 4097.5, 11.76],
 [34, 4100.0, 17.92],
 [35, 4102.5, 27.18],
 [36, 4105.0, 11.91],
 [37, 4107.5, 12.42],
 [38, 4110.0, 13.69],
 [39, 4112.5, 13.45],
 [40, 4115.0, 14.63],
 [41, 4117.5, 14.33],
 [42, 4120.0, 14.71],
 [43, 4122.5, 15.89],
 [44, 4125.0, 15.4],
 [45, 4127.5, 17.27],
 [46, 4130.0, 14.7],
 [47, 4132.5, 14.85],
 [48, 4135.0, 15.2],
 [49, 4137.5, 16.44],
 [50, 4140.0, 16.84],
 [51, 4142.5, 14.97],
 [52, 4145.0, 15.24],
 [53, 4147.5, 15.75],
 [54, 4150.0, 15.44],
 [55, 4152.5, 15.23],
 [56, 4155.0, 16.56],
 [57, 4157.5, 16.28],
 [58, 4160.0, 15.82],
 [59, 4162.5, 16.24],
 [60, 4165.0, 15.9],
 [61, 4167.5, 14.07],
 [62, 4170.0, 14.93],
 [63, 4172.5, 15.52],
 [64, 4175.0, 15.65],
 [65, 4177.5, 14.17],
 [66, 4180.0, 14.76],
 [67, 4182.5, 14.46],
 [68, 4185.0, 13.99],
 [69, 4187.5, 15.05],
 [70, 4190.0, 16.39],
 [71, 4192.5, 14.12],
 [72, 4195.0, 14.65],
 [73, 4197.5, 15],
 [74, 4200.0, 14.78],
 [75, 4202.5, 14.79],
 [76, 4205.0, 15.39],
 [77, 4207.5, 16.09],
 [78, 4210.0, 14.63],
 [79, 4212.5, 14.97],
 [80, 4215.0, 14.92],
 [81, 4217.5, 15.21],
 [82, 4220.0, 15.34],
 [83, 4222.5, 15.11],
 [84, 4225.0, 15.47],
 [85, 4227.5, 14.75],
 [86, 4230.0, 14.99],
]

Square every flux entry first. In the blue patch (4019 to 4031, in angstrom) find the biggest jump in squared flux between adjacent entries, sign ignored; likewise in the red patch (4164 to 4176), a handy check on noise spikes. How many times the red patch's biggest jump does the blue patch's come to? 0.56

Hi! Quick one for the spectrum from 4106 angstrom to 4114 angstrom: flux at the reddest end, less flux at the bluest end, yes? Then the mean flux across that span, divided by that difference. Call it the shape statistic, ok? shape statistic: 12.8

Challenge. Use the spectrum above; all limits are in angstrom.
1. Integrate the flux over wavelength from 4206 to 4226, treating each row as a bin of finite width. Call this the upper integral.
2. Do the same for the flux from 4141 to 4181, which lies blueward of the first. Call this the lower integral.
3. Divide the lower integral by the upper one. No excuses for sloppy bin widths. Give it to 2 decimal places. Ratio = 2.03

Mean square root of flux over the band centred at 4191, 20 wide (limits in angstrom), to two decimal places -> 3.85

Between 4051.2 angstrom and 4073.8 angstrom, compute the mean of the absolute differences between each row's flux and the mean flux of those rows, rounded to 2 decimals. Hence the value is 0.89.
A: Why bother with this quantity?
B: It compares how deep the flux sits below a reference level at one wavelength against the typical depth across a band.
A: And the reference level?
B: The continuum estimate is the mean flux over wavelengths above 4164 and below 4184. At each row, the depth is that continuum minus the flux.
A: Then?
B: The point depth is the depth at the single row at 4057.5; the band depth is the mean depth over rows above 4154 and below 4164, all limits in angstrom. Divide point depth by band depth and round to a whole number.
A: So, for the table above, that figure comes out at 0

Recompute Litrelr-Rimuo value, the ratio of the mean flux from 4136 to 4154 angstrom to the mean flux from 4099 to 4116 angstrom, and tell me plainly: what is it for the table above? 0.99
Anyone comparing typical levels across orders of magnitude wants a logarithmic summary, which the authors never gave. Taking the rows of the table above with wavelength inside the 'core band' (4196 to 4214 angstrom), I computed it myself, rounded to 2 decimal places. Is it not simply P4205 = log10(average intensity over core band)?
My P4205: 1.18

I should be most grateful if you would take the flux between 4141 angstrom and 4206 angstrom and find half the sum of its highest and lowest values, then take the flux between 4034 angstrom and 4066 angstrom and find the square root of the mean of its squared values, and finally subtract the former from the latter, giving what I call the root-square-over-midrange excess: 0.35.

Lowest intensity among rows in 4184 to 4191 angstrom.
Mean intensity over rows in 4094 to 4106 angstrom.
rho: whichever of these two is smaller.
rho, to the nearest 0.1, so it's 14.0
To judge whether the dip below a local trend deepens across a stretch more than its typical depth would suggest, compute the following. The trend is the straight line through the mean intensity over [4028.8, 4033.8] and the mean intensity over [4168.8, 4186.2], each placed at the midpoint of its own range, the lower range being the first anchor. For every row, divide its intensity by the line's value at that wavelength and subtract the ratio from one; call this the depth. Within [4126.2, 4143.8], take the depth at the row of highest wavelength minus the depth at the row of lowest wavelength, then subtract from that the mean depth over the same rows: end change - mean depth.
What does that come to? 0.19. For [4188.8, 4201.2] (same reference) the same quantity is 0.13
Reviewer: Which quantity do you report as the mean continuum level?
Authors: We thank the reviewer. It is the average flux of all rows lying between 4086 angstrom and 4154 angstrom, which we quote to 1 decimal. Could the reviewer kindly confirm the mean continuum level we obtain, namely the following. 15.3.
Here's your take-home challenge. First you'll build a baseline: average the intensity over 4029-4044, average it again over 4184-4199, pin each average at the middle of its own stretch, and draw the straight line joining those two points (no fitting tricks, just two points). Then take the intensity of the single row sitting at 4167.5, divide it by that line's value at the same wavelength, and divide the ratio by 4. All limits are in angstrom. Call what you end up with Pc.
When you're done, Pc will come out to 0.234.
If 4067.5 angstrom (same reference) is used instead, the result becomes 0.286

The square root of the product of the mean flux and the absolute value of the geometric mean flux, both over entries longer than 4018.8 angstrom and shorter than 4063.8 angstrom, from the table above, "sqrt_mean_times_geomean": 15.6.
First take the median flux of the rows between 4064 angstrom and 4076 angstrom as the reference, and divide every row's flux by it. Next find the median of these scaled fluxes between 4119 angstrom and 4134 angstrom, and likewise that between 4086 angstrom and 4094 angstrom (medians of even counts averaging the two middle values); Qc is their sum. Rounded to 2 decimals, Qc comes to 1.93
